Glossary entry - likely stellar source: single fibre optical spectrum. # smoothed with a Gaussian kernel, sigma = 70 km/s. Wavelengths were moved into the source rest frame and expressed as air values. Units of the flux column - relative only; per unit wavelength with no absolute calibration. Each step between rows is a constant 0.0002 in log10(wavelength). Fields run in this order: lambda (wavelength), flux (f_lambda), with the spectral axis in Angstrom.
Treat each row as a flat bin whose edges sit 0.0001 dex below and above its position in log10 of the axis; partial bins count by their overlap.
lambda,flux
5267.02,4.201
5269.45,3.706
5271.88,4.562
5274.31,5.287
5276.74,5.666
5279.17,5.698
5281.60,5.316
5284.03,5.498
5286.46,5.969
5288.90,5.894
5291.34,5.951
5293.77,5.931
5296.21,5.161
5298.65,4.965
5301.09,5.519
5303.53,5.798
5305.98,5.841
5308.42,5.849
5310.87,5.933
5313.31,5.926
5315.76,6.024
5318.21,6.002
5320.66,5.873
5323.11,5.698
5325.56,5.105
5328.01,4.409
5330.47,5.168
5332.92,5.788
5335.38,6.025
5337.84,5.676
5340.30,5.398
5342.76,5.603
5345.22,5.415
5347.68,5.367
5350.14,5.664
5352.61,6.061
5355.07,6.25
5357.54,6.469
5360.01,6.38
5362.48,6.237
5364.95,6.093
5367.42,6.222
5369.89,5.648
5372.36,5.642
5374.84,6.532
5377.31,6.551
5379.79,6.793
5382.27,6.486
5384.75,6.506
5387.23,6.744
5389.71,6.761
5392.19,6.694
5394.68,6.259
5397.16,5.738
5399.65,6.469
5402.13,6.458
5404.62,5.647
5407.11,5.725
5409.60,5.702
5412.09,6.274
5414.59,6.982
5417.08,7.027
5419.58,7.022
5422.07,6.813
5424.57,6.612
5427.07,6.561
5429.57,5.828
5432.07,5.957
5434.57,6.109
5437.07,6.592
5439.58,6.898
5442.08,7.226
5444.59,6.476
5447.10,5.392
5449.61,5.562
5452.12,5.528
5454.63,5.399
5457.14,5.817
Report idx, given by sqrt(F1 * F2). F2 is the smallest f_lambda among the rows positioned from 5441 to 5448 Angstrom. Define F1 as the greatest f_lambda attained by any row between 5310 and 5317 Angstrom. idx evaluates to 5.70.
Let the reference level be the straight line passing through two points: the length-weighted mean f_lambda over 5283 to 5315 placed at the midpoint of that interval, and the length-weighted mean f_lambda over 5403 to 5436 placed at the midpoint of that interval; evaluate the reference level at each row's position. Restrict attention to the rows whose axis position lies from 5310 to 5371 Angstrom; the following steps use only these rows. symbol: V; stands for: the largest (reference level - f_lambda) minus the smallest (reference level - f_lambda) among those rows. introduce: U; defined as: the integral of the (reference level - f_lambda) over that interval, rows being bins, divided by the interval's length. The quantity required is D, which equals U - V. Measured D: -1.76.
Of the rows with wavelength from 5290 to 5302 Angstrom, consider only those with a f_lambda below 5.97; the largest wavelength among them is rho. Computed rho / 5301.09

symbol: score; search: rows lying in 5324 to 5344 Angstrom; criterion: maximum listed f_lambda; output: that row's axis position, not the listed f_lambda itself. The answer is 5335.38 Angstrom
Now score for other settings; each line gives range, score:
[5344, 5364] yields 5357.54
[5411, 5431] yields 5417.08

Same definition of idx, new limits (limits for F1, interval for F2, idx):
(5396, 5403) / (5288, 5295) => 6.17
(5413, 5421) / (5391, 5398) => 6.35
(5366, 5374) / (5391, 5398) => 5.98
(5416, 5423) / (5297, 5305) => 5.91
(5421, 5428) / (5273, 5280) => 6.00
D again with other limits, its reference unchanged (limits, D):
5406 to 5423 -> -1.49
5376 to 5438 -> -1.46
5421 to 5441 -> -1.06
